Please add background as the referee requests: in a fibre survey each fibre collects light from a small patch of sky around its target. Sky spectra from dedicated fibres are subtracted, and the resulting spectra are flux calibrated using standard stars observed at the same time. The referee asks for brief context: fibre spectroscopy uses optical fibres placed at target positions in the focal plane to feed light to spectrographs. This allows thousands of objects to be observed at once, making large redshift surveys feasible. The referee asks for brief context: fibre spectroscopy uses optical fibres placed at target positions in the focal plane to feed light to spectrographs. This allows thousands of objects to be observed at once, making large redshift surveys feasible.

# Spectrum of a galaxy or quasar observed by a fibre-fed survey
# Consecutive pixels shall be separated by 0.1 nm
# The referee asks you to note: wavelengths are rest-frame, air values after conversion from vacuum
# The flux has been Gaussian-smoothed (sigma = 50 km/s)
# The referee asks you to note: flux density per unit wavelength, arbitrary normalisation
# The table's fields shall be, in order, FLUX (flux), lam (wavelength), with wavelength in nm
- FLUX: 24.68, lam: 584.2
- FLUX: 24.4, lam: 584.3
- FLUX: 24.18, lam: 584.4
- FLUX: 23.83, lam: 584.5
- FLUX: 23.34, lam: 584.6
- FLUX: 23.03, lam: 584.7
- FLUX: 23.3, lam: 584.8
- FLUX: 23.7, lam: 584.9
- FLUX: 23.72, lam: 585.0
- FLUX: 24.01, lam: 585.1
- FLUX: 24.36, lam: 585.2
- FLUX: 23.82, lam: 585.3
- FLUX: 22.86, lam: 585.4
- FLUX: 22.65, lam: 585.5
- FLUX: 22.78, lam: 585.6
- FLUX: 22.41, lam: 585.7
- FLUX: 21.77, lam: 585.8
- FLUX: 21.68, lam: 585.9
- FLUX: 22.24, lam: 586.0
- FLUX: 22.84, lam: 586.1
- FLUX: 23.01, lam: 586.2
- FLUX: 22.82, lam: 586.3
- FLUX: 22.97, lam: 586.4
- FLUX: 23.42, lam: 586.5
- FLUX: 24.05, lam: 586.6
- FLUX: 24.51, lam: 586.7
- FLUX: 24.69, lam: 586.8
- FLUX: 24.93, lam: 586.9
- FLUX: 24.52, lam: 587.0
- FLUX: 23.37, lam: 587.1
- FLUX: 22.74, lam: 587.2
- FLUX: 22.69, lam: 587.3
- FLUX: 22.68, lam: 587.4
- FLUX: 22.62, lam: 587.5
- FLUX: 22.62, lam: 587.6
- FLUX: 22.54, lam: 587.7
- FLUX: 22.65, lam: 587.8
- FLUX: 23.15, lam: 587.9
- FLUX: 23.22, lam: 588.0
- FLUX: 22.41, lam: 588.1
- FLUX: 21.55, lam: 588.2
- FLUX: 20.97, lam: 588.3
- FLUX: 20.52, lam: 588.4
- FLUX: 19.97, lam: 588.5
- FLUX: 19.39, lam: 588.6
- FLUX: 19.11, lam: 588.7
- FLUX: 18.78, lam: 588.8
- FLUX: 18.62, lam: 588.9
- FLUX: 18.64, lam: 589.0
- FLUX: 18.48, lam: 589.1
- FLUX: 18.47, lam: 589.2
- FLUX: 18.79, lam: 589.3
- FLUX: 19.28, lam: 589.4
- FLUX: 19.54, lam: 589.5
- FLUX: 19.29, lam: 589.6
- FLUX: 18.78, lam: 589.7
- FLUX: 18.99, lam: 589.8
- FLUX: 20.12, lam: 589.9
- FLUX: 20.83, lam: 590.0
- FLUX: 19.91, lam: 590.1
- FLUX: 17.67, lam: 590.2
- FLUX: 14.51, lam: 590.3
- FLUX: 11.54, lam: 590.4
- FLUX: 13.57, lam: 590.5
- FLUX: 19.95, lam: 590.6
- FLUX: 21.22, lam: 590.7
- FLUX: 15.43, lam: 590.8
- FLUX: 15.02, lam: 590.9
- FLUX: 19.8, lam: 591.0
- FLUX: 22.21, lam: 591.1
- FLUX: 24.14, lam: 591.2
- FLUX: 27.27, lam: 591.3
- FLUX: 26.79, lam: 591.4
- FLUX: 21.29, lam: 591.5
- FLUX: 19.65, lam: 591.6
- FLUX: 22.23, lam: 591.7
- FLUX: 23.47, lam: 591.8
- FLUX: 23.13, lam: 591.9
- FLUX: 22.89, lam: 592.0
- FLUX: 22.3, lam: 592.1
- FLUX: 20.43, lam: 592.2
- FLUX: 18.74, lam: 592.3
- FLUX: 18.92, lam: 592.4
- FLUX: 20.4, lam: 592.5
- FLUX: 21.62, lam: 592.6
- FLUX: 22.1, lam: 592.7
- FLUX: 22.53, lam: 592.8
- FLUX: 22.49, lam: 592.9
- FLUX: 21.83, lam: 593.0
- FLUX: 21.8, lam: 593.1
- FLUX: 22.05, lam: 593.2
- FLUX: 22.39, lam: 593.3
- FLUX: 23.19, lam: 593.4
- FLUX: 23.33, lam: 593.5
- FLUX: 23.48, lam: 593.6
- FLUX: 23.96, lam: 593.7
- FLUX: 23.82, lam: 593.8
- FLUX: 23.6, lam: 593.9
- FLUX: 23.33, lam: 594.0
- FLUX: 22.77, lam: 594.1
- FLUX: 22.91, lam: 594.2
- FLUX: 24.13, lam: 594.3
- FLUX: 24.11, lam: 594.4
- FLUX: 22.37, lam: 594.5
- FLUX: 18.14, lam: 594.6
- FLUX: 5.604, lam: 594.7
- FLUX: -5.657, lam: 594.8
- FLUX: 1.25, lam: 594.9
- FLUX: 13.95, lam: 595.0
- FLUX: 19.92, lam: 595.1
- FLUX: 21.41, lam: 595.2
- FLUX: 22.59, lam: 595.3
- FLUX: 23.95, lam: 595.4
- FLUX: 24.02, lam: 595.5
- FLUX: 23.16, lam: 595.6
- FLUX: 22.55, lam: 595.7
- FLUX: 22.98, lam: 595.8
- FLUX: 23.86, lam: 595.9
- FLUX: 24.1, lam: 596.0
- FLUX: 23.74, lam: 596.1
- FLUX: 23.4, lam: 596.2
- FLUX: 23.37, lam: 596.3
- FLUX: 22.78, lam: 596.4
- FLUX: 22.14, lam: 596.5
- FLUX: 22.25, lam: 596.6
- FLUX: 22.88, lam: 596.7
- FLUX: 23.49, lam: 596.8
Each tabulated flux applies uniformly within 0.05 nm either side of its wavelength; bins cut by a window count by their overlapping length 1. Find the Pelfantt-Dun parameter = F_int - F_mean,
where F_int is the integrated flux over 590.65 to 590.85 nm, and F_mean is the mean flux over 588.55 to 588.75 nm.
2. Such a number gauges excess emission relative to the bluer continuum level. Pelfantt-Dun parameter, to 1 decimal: -15.6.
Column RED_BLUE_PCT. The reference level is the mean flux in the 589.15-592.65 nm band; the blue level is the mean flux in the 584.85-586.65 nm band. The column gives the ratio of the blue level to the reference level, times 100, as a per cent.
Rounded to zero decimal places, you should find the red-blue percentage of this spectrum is 116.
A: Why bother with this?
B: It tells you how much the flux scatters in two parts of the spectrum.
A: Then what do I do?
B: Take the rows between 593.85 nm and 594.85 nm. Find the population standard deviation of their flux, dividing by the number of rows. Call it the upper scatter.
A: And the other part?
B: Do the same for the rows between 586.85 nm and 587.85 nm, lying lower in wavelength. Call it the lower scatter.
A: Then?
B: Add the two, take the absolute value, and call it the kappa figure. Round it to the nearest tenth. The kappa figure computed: 10.4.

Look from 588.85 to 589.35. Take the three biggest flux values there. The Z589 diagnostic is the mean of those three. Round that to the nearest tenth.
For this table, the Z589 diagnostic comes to 18.7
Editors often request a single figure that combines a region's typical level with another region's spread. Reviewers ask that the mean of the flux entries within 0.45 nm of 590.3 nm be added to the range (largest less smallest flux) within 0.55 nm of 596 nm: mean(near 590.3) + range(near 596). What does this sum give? 20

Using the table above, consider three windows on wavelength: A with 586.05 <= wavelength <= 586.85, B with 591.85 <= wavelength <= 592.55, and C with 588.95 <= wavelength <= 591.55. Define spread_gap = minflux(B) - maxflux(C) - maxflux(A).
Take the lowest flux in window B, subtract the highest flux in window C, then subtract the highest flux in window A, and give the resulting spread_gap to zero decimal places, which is -33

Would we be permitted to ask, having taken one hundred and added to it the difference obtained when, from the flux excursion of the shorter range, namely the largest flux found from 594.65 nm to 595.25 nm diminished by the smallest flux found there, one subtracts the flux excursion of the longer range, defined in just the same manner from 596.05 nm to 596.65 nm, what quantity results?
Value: 125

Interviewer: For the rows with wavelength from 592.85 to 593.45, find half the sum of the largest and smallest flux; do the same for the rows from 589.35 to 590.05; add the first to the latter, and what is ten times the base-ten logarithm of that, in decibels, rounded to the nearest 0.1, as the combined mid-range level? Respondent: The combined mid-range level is 16.3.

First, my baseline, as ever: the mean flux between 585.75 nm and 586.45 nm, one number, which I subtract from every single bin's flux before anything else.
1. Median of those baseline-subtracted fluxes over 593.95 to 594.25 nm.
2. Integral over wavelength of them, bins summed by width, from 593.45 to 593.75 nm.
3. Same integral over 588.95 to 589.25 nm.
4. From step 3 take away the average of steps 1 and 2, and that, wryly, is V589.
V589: -1.6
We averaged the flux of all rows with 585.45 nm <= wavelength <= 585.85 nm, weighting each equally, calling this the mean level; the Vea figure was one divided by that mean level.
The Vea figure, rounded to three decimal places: 0.045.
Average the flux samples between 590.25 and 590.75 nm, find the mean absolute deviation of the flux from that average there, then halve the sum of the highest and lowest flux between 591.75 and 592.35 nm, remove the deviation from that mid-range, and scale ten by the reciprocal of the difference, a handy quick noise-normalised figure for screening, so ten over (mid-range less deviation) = 0.57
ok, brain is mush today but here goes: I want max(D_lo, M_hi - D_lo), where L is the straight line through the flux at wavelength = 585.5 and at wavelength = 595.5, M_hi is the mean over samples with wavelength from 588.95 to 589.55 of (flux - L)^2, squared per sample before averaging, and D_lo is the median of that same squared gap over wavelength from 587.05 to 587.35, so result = 19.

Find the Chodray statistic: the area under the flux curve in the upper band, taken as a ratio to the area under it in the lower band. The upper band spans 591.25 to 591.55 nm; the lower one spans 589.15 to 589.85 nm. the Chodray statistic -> 0.6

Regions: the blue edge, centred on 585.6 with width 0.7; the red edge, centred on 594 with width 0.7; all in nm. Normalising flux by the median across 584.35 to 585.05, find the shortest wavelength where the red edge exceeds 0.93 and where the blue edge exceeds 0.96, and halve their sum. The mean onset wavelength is 589.50 nm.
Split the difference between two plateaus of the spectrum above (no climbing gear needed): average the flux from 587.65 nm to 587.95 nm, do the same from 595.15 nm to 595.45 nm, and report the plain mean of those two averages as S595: 22.7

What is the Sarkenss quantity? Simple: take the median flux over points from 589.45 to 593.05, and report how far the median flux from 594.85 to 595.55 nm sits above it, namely 1.0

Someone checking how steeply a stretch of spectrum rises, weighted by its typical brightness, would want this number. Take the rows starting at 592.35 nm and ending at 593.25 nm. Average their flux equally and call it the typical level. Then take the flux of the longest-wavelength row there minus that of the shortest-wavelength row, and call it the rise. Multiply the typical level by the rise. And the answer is 67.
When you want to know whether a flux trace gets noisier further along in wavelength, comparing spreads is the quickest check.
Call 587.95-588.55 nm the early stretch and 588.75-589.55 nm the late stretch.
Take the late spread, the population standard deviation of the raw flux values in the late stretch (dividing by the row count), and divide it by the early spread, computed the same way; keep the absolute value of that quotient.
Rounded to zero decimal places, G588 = 0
